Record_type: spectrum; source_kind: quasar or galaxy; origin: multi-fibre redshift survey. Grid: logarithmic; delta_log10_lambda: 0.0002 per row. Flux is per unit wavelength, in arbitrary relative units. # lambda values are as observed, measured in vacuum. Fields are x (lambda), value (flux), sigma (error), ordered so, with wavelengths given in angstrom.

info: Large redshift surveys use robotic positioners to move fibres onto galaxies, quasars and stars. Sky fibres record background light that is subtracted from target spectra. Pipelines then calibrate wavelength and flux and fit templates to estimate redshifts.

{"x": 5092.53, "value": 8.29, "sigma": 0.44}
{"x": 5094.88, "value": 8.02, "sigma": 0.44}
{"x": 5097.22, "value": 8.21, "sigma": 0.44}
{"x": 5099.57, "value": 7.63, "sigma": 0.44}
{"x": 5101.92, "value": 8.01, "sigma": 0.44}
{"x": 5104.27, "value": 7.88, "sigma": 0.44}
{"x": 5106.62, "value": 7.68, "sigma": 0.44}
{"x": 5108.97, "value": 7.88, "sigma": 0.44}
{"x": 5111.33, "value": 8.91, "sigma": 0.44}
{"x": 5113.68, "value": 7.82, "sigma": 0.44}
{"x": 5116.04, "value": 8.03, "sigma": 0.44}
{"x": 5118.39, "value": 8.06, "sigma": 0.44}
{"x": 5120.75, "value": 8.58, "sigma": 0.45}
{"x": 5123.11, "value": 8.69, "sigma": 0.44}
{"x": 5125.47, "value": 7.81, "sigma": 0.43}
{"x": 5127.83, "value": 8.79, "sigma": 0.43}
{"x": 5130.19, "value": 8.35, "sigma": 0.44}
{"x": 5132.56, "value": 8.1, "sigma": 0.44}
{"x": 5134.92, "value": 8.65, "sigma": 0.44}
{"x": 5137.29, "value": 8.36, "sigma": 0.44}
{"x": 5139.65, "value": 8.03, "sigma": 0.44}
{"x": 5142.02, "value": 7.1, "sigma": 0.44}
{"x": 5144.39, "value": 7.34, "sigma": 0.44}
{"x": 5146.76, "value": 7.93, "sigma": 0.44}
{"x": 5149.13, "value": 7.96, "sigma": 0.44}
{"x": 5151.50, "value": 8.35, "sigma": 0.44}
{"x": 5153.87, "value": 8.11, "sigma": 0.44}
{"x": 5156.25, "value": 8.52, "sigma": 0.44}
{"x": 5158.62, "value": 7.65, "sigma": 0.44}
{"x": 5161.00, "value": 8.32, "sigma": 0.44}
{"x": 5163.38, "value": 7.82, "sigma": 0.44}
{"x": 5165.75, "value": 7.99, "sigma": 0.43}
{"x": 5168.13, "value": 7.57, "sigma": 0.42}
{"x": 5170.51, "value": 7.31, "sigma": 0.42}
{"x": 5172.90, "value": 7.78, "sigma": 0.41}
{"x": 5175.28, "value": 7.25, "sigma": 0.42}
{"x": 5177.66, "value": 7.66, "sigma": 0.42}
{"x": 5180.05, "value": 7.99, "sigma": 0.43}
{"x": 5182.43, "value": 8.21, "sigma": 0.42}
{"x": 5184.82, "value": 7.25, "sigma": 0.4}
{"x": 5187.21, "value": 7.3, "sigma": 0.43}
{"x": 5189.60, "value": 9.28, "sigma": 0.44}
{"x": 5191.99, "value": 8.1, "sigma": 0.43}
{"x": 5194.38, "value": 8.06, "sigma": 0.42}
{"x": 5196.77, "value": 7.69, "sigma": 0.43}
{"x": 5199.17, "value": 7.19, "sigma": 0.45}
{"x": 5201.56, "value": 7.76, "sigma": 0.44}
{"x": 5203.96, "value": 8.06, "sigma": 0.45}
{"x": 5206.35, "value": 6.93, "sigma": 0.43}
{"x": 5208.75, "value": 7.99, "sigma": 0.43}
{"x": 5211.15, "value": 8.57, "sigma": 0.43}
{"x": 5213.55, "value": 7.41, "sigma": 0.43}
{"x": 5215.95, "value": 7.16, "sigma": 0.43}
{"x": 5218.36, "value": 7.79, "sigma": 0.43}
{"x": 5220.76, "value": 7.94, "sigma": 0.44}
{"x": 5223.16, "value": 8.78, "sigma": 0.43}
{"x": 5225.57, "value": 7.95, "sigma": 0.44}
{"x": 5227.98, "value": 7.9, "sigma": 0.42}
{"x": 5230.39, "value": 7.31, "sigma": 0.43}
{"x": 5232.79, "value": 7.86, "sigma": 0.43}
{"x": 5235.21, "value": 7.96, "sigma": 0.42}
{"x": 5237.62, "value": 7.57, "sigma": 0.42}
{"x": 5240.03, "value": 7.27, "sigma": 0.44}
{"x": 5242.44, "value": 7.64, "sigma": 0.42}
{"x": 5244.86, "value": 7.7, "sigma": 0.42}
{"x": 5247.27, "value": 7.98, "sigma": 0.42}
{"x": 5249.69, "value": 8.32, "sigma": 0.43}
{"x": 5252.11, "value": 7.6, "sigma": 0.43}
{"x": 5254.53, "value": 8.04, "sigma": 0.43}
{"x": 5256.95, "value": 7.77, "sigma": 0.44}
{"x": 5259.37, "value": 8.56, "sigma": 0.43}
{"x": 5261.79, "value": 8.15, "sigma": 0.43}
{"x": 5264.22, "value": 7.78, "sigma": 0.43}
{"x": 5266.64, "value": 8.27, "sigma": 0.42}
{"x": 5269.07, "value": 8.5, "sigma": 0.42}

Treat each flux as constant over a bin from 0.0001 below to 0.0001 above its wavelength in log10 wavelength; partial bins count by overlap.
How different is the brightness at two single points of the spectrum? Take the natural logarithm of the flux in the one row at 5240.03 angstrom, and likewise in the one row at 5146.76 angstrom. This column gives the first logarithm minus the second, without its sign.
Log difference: 0.087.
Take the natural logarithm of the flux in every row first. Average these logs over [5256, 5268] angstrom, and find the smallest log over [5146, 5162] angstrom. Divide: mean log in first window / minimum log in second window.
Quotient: 1.03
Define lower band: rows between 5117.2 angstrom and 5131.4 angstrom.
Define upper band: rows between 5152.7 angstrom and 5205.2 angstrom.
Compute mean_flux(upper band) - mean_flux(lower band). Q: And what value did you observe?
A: -0.52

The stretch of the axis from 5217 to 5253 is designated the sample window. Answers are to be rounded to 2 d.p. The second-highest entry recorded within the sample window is 8.32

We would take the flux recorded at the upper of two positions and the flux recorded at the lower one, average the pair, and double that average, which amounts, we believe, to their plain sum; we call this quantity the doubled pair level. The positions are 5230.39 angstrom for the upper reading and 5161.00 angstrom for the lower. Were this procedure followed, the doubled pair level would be 15.6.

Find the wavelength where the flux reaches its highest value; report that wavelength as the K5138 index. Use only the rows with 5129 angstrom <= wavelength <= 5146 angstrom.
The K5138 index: 5134.92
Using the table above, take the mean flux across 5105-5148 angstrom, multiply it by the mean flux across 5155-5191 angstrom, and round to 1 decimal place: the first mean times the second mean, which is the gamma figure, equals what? 63.8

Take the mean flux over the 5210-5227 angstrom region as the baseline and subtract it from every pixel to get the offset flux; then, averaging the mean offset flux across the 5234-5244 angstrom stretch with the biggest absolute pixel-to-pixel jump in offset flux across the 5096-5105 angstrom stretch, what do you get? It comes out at 0.1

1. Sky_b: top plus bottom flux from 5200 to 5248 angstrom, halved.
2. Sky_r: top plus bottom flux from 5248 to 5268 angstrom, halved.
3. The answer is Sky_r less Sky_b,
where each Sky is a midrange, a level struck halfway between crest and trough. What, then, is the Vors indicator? 0.2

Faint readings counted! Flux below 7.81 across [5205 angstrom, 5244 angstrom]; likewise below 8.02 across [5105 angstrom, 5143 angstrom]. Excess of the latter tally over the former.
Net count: -3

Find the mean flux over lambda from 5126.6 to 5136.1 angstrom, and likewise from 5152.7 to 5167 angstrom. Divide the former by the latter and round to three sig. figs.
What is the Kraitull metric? 1.05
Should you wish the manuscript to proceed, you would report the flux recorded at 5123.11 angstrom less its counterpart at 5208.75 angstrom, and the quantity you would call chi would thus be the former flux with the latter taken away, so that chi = 0.70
